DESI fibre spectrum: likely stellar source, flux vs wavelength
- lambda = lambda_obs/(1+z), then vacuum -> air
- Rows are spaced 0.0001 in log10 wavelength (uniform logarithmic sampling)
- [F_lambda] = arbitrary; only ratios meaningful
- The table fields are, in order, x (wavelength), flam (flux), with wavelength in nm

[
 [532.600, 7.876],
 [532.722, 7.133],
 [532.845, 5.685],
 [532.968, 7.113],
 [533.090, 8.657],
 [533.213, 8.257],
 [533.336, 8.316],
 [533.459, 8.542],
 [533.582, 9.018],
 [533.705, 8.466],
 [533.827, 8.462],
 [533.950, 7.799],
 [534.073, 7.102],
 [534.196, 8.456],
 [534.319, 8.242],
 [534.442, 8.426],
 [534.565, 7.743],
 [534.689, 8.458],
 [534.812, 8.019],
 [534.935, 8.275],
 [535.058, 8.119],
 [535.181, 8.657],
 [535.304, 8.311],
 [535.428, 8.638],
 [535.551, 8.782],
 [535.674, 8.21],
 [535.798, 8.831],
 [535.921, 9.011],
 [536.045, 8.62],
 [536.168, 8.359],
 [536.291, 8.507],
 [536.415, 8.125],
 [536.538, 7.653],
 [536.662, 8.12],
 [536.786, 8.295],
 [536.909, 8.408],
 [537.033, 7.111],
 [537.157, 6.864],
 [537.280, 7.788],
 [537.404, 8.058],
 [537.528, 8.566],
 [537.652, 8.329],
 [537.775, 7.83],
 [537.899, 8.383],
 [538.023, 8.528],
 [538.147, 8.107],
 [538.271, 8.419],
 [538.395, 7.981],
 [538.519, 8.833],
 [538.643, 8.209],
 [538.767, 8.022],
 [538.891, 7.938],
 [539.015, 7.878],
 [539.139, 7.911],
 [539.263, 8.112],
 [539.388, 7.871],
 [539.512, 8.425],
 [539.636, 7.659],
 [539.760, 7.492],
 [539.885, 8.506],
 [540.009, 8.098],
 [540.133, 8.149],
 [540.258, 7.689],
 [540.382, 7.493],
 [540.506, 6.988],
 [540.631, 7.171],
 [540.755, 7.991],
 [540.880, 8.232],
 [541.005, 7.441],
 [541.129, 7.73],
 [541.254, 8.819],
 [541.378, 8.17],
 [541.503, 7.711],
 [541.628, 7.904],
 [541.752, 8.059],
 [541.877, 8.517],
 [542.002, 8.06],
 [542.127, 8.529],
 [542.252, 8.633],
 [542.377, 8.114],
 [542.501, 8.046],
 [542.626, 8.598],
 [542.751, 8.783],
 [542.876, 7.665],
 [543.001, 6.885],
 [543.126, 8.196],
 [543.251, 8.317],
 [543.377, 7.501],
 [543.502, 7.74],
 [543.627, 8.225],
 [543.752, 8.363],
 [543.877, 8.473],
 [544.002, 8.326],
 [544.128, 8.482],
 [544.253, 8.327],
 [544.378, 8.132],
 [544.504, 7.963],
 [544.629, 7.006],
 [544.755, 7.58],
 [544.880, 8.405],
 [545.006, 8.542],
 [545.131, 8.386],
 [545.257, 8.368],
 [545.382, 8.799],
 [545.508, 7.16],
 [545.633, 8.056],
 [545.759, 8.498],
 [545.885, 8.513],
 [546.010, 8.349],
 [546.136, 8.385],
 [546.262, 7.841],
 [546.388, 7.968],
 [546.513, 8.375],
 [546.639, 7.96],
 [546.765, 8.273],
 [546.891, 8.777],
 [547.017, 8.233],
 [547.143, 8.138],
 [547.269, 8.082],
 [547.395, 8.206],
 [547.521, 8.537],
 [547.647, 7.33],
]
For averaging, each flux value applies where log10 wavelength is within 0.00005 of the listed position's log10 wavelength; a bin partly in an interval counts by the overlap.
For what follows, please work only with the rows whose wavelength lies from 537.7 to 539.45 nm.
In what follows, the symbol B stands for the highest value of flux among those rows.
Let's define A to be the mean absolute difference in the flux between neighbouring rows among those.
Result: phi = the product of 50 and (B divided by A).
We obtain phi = 1383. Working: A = 0.32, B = 8.833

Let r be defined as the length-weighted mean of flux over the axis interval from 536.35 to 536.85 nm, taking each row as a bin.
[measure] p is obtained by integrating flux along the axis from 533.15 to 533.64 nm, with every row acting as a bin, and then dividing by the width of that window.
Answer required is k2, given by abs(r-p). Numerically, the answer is 0.47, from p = 8.52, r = 8.05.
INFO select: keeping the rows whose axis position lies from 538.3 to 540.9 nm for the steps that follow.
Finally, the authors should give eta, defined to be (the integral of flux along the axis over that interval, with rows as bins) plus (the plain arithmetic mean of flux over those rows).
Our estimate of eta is 28.6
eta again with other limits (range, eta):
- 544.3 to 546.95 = 29.8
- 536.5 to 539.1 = 29.0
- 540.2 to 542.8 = 28.9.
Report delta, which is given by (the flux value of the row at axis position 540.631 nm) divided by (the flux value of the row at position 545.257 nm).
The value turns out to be 0.86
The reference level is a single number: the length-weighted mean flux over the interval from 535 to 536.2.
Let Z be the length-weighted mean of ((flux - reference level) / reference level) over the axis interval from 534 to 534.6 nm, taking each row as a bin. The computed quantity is -0.065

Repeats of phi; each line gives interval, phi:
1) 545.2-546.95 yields 964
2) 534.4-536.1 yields 1091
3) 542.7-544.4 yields 989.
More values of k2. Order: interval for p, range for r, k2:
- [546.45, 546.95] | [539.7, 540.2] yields 0.30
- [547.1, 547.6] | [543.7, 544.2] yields 0.19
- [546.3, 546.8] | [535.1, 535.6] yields 0.45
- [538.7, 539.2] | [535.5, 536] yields 0.75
